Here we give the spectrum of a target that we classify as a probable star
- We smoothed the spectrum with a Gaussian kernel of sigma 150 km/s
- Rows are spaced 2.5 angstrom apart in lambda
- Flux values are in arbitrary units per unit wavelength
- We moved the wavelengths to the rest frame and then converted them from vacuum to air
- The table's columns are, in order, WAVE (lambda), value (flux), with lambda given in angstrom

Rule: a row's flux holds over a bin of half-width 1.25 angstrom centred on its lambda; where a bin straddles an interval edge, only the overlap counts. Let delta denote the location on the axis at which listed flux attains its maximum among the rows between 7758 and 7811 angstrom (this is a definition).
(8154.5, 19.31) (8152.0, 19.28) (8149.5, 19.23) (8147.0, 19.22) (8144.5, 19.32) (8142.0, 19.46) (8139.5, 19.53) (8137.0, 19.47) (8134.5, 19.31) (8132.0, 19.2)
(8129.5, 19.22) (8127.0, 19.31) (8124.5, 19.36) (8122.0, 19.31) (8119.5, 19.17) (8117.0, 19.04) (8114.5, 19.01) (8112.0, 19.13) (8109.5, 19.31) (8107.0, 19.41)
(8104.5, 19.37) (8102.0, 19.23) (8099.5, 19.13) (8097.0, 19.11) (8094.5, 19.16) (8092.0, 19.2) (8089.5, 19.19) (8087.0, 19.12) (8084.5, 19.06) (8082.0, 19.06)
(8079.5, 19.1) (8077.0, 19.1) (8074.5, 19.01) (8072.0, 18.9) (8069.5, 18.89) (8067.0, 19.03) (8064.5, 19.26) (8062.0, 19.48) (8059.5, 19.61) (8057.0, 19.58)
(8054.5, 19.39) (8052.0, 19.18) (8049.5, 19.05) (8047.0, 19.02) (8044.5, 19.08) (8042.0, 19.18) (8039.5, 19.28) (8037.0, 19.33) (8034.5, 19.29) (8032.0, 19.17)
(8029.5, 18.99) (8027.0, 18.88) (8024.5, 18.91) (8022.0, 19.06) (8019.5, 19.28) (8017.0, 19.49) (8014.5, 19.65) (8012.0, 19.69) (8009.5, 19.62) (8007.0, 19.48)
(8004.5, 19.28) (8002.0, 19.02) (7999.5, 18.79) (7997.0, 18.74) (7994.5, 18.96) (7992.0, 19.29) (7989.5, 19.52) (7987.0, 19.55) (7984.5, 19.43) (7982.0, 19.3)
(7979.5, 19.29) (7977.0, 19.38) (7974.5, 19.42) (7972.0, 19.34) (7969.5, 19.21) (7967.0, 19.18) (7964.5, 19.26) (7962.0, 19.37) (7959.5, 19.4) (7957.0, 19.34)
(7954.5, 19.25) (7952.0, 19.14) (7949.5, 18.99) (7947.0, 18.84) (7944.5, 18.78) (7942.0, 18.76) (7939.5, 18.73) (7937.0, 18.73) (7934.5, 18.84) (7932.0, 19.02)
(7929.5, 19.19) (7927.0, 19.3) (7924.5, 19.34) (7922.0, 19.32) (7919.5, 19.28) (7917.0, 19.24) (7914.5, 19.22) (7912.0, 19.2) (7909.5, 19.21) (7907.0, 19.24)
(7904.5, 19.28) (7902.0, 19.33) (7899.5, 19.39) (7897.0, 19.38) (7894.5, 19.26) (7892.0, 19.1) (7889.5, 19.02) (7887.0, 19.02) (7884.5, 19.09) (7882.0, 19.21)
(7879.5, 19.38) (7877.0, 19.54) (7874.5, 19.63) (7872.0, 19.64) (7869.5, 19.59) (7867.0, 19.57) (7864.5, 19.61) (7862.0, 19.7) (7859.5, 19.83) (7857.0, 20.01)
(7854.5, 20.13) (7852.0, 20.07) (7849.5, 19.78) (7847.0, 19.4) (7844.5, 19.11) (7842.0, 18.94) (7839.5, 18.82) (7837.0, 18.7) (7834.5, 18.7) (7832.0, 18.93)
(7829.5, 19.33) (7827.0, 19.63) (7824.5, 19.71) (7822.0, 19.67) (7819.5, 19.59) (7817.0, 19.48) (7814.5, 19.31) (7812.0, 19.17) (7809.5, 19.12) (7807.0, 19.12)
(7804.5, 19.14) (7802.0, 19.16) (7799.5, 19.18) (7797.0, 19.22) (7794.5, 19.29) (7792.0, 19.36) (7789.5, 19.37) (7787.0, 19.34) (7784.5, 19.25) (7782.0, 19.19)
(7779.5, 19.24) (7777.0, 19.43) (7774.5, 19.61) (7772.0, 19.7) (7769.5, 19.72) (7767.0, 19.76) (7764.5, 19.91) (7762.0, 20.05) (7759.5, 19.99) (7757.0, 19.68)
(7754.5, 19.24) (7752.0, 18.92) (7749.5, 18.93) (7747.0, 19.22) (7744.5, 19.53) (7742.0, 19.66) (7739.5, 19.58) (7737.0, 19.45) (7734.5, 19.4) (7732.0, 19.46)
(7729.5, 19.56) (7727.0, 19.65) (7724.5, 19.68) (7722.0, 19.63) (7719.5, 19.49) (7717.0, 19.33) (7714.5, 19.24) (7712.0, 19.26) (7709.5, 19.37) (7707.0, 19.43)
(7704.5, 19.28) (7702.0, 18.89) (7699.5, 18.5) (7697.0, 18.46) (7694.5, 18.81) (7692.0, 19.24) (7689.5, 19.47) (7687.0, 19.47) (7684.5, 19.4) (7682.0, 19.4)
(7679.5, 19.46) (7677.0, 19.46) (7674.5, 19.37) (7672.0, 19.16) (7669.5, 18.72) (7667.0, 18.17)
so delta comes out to 7762.0 angstrom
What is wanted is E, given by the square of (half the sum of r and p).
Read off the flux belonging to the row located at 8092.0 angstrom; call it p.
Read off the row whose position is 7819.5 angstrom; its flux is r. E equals 376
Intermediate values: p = 19.2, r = 19.59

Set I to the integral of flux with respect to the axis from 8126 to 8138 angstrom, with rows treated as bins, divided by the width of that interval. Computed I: 19.3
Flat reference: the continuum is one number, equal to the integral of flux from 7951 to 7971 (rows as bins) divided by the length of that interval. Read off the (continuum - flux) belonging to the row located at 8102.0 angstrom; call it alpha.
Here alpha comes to 0.04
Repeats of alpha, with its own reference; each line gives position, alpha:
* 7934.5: 0.43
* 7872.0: -0.37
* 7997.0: 0.53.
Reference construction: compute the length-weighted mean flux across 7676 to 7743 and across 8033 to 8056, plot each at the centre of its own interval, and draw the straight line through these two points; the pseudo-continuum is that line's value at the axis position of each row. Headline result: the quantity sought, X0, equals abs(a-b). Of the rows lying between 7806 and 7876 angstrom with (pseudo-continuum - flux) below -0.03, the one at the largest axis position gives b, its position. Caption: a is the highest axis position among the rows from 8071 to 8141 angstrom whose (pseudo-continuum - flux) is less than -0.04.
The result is 265.0 angstrom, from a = 8139.5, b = 7874.5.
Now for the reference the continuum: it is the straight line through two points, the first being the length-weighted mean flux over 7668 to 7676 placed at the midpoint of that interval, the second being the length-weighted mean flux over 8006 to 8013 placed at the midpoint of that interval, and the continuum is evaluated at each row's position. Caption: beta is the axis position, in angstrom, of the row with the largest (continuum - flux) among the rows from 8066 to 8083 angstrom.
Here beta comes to 8069.5 angstrom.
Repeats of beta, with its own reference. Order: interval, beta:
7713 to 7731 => 7714.5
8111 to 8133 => 8114.5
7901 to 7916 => 7912.0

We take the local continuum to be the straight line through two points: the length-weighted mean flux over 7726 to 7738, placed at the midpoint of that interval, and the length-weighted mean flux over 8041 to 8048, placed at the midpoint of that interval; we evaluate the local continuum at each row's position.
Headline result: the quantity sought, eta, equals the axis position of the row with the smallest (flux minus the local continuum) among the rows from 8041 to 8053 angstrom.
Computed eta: 8047.0 angstrom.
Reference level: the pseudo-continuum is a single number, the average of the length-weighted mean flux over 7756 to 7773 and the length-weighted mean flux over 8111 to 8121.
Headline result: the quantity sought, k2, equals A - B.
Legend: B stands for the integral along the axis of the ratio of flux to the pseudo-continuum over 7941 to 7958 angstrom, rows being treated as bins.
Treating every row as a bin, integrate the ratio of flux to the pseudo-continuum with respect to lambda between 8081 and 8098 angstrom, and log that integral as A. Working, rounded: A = 16.7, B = 16.6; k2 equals 0.1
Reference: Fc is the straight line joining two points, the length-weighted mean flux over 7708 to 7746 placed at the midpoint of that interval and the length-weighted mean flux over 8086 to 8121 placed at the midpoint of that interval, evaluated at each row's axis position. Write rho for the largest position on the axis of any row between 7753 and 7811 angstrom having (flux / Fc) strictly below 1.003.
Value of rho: 7809.5 angstrom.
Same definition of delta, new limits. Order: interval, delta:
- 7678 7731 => 7724.5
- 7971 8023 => 8012.0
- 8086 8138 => 8137.0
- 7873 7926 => 7874.5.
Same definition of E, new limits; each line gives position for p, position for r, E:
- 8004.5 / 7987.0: 377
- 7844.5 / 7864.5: 375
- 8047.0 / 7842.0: 360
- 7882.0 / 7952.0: 368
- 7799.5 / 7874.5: 377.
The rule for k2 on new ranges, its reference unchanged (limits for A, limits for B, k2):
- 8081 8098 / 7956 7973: -0.1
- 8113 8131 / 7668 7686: -0.1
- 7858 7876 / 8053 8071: 0.3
